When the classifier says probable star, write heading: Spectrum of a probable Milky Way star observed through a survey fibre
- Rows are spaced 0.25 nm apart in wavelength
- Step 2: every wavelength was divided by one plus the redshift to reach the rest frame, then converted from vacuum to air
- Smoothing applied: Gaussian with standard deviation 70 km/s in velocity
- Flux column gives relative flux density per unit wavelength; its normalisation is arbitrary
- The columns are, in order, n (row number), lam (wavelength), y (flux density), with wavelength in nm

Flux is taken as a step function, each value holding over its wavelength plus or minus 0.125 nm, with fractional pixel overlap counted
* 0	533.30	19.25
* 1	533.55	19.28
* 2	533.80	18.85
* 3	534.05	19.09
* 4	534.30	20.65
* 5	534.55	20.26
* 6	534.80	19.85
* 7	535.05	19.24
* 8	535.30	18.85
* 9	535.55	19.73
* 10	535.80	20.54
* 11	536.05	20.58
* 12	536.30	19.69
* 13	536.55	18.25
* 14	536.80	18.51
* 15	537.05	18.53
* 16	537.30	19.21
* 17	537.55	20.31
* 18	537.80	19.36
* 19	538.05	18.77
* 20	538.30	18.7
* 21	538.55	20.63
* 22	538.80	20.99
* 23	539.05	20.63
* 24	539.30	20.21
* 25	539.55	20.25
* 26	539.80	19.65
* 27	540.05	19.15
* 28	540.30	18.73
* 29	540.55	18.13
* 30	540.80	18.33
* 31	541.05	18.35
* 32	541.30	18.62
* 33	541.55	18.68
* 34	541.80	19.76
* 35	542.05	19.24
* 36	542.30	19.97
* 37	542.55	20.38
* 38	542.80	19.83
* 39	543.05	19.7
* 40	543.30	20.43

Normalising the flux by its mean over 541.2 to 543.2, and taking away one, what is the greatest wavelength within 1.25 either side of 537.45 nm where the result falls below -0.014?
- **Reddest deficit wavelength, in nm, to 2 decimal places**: 538.30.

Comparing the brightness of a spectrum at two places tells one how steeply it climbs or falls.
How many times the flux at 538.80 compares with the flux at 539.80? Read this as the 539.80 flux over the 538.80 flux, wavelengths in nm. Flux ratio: 0.94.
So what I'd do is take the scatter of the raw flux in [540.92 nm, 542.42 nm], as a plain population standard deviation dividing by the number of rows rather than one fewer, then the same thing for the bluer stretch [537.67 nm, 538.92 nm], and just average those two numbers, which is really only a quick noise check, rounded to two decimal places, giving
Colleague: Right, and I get 0.78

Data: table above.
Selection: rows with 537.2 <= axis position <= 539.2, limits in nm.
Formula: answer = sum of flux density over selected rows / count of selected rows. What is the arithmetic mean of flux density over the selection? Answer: 19.8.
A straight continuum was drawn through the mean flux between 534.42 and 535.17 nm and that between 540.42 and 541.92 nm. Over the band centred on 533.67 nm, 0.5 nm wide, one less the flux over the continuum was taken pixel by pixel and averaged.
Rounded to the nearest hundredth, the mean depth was 0.05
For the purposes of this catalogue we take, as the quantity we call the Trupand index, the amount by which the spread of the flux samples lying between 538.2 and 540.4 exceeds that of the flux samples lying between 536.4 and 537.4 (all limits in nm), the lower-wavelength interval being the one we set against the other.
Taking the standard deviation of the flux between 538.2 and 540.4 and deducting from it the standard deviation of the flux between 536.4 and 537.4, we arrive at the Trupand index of 0.45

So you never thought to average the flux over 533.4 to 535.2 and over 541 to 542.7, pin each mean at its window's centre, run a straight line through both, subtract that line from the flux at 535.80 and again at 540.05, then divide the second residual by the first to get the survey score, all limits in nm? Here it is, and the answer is -0.2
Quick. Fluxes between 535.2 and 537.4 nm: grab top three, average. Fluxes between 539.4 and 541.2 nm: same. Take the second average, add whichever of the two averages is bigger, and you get 40.0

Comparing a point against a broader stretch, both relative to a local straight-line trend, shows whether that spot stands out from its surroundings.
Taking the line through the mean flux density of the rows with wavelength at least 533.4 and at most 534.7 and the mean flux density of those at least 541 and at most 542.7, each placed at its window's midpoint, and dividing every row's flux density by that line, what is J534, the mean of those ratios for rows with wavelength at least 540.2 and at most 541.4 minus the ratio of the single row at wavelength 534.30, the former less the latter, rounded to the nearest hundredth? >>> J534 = -0.10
